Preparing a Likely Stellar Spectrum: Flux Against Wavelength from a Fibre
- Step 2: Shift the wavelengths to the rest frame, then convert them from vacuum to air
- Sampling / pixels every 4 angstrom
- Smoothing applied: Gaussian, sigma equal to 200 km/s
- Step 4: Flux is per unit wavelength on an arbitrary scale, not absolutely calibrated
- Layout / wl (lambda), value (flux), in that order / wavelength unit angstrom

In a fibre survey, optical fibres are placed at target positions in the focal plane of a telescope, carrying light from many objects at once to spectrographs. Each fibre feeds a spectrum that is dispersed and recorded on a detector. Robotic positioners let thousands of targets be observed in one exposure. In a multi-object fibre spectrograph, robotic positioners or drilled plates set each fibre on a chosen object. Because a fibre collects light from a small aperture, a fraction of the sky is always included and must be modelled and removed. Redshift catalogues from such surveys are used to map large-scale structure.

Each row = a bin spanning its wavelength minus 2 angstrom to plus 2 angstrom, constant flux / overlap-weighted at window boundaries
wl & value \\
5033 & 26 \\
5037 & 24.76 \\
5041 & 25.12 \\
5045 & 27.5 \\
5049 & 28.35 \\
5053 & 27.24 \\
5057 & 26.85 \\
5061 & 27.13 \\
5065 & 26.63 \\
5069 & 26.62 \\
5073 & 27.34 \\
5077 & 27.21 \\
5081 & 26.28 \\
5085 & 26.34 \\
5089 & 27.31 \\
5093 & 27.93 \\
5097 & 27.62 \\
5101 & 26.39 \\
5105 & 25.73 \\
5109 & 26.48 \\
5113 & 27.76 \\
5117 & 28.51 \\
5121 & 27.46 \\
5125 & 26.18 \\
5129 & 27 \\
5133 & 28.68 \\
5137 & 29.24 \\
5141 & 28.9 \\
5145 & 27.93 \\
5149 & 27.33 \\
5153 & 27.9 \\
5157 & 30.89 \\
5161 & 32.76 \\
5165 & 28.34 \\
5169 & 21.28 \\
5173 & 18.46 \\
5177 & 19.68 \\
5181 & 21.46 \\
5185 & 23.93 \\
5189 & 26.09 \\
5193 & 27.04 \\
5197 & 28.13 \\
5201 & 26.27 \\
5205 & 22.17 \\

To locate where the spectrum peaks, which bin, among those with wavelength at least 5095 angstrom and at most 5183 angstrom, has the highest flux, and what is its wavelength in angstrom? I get 5161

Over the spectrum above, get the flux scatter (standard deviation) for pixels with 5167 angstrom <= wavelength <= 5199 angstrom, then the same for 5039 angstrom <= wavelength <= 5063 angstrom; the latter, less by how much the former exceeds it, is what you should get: -1.4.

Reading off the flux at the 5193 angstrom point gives 27.04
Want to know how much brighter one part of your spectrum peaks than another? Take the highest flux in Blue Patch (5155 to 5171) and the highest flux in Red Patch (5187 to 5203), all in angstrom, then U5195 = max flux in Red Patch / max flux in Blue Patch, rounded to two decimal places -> 0.86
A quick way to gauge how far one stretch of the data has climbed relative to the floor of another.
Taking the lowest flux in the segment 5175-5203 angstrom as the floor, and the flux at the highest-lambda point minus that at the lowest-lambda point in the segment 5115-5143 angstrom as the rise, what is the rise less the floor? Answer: -19.3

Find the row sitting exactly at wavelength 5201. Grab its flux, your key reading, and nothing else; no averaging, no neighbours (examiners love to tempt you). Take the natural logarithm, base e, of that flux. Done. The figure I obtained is 3.27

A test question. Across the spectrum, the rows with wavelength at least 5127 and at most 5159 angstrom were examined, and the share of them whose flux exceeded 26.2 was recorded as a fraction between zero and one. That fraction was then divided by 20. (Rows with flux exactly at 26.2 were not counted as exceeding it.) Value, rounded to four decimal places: 0.0500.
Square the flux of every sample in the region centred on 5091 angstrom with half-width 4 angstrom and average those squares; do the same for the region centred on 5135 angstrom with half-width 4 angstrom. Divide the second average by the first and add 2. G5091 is 3.10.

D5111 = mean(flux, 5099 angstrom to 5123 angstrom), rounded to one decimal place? 27.1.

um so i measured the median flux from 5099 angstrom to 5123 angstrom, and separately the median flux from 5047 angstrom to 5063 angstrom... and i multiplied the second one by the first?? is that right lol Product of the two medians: 733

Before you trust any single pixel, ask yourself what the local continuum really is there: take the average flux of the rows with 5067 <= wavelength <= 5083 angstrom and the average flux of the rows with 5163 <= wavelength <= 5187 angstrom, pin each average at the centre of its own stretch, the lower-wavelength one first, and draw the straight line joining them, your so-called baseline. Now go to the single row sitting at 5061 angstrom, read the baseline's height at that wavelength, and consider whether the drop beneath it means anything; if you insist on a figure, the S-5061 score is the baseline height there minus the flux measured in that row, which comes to 0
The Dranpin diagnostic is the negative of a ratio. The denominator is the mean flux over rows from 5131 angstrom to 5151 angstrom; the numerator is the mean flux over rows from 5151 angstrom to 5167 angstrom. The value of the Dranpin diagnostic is -1.05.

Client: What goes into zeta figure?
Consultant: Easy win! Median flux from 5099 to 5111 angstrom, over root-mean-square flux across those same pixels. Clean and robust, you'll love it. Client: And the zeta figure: 1.01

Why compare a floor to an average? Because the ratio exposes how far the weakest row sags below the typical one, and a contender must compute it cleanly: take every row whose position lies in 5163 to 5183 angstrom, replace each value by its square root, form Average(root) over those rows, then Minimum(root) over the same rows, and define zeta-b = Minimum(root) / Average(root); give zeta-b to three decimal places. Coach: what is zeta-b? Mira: 0.922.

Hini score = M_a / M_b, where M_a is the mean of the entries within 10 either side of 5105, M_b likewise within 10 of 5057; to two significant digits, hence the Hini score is 0.98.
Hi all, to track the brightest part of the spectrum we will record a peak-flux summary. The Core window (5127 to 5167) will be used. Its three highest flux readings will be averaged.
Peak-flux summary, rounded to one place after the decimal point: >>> 31.0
